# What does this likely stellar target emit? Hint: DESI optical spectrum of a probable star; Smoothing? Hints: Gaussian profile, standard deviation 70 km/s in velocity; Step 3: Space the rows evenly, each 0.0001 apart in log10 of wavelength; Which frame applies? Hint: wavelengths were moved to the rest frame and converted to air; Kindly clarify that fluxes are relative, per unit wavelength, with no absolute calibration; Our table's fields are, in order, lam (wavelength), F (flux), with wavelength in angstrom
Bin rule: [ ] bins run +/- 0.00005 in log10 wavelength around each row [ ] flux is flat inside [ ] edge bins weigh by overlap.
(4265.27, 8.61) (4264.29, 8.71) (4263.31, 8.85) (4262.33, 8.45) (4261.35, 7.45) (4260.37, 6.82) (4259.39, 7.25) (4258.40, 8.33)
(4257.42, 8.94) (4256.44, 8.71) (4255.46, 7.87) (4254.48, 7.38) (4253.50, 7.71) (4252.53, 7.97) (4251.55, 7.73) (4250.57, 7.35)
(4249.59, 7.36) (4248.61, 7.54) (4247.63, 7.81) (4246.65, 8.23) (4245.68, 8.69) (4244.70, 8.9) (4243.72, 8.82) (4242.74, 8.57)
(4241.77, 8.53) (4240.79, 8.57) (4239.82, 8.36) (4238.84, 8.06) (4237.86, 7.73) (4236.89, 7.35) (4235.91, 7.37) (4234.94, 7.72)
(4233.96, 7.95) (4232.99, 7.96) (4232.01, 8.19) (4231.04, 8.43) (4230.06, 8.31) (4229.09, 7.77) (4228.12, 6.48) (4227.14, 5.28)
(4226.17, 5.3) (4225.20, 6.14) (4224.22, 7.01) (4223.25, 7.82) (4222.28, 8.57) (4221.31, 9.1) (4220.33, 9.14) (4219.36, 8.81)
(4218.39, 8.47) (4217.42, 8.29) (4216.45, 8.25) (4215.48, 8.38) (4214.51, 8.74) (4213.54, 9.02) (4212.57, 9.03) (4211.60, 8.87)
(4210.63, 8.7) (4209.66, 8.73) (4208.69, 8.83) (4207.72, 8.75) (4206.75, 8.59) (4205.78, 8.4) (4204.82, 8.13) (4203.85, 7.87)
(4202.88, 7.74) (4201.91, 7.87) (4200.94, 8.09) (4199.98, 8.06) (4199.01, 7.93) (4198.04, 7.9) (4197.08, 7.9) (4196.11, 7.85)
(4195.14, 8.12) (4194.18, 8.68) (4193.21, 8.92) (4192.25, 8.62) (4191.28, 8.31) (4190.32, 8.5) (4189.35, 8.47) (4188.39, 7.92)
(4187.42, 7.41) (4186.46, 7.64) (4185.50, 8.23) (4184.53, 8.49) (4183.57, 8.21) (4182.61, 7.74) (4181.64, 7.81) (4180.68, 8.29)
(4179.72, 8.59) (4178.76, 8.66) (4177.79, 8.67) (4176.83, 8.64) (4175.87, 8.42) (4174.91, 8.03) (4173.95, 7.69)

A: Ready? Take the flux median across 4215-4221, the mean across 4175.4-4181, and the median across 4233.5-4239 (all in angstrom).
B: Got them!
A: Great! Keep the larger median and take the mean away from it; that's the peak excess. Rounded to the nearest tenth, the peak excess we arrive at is -0.1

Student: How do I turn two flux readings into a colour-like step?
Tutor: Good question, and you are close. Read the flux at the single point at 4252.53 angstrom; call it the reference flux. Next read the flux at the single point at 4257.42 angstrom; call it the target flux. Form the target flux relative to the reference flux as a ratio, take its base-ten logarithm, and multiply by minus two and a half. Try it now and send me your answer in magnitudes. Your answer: -0.1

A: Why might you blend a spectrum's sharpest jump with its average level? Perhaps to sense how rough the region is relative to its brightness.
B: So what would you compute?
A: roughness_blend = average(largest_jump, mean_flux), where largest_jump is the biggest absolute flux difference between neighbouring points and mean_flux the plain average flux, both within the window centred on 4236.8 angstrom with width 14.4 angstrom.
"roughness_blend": 4.25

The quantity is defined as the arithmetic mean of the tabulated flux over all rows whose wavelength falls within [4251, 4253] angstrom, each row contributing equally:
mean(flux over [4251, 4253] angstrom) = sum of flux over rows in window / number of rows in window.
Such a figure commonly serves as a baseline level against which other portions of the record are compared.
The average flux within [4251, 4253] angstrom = 7.8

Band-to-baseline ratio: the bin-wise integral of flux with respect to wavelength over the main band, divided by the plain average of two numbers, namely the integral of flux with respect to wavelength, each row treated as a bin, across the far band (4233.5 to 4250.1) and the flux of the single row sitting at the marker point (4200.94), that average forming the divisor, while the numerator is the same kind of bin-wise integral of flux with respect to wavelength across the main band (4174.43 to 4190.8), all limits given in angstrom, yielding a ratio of 1.89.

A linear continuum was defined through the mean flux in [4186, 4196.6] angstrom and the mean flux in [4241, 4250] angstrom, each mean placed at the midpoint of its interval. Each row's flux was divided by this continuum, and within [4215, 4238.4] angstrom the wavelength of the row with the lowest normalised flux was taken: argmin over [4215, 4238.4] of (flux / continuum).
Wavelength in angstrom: 4227.14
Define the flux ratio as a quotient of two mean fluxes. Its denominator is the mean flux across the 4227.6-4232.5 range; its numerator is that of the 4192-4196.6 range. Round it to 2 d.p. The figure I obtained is 1.08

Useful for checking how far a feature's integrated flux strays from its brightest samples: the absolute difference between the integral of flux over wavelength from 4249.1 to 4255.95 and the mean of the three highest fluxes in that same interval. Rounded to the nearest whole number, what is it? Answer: 44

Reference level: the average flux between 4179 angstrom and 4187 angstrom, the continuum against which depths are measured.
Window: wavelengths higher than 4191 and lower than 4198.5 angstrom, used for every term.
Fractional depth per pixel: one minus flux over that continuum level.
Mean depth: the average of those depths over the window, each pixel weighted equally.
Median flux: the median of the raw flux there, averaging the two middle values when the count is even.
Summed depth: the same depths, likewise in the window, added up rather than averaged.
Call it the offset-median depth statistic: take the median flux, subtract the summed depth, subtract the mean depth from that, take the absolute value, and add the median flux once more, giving 16.6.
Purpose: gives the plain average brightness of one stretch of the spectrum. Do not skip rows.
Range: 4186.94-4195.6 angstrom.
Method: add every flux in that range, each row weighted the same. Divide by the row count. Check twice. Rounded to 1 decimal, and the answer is 8.3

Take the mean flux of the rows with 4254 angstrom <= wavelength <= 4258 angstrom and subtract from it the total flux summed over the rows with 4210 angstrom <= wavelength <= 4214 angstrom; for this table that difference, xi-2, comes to -27.4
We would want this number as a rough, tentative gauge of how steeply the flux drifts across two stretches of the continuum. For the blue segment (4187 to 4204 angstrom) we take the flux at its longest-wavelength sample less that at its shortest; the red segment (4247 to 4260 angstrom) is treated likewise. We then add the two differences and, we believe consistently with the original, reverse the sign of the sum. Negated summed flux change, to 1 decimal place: 0.1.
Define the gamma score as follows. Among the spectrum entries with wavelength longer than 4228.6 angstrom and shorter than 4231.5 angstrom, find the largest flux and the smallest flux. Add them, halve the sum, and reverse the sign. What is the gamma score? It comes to -8.10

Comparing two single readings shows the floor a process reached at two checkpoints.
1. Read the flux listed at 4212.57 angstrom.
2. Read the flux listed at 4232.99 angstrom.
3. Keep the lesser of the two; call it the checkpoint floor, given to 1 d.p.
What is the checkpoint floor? 8.0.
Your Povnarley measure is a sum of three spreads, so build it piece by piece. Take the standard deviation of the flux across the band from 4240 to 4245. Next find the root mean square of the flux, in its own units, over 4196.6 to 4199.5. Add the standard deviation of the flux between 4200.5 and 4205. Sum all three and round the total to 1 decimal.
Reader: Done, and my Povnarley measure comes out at 8.2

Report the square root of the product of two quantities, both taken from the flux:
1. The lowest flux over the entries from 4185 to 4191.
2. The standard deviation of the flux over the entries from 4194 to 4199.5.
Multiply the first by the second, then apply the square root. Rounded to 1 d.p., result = 1.5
